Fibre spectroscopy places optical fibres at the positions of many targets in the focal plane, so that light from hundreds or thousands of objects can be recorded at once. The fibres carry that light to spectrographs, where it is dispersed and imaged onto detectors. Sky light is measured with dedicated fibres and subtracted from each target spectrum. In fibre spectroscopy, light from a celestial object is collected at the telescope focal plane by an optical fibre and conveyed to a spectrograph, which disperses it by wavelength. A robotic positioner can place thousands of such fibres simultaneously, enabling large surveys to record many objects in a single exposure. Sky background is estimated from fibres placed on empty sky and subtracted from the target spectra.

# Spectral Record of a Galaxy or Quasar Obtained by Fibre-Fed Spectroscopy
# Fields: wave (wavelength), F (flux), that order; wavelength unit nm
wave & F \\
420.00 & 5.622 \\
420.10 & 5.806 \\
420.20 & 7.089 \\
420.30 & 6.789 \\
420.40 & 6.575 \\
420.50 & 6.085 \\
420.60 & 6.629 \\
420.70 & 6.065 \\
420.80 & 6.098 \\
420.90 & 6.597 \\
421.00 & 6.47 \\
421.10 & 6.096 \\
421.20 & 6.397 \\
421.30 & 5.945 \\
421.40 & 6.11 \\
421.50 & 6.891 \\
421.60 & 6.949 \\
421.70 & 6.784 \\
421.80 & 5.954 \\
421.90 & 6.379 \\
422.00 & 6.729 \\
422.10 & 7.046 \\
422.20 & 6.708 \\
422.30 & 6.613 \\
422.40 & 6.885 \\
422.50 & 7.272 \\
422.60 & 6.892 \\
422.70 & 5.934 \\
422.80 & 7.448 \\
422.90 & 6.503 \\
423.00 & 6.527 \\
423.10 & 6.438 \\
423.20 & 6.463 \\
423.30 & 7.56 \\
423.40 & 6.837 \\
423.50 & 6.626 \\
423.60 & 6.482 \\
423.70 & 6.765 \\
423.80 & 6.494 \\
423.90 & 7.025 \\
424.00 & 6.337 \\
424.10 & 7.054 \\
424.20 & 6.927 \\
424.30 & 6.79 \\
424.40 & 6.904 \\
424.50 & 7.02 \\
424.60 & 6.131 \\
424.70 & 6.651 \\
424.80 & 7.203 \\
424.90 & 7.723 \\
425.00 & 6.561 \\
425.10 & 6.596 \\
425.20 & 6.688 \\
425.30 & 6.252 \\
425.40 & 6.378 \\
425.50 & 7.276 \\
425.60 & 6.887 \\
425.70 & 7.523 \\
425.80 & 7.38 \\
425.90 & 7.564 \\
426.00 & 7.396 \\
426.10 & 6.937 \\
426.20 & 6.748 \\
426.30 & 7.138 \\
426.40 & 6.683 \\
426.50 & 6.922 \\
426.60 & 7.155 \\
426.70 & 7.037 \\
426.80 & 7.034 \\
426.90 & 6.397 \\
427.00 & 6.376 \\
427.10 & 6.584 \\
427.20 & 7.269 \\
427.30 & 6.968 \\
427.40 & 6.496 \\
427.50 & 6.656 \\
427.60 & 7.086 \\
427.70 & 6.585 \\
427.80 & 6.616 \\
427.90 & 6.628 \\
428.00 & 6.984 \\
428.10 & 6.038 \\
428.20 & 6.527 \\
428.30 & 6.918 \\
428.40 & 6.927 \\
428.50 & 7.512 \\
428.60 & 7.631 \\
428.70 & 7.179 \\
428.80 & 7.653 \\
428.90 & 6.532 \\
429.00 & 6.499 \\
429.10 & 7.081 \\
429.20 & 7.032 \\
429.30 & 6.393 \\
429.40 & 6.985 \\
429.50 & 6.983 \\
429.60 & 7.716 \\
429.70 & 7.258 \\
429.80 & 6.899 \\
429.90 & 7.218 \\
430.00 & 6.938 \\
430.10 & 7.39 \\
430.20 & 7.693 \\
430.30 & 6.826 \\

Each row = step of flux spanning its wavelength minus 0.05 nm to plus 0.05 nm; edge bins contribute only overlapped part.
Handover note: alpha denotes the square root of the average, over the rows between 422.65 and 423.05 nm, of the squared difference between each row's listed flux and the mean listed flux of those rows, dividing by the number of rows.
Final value 0.54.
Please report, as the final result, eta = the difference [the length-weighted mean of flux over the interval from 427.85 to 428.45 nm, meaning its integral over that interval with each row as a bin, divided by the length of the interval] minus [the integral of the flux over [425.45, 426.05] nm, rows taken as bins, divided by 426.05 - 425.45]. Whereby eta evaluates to -0.67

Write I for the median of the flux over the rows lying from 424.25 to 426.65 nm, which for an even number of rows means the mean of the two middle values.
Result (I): 6.91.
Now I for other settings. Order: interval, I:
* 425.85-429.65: 6.95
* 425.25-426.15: 7.28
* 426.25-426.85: 7.04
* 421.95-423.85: 6.71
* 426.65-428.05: 6.64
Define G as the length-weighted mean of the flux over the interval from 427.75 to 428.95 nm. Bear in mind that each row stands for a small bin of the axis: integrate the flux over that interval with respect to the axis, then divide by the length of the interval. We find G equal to 6.93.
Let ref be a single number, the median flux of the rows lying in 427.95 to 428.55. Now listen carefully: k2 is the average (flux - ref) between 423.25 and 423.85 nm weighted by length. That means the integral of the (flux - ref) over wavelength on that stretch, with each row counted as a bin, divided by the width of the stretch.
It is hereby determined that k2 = -0.13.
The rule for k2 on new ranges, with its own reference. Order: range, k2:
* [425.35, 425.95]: 0.25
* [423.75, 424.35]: -0.15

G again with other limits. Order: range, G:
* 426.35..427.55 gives 6.80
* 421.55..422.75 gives 6.68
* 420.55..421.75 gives 6.42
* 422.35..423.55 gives 6.78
